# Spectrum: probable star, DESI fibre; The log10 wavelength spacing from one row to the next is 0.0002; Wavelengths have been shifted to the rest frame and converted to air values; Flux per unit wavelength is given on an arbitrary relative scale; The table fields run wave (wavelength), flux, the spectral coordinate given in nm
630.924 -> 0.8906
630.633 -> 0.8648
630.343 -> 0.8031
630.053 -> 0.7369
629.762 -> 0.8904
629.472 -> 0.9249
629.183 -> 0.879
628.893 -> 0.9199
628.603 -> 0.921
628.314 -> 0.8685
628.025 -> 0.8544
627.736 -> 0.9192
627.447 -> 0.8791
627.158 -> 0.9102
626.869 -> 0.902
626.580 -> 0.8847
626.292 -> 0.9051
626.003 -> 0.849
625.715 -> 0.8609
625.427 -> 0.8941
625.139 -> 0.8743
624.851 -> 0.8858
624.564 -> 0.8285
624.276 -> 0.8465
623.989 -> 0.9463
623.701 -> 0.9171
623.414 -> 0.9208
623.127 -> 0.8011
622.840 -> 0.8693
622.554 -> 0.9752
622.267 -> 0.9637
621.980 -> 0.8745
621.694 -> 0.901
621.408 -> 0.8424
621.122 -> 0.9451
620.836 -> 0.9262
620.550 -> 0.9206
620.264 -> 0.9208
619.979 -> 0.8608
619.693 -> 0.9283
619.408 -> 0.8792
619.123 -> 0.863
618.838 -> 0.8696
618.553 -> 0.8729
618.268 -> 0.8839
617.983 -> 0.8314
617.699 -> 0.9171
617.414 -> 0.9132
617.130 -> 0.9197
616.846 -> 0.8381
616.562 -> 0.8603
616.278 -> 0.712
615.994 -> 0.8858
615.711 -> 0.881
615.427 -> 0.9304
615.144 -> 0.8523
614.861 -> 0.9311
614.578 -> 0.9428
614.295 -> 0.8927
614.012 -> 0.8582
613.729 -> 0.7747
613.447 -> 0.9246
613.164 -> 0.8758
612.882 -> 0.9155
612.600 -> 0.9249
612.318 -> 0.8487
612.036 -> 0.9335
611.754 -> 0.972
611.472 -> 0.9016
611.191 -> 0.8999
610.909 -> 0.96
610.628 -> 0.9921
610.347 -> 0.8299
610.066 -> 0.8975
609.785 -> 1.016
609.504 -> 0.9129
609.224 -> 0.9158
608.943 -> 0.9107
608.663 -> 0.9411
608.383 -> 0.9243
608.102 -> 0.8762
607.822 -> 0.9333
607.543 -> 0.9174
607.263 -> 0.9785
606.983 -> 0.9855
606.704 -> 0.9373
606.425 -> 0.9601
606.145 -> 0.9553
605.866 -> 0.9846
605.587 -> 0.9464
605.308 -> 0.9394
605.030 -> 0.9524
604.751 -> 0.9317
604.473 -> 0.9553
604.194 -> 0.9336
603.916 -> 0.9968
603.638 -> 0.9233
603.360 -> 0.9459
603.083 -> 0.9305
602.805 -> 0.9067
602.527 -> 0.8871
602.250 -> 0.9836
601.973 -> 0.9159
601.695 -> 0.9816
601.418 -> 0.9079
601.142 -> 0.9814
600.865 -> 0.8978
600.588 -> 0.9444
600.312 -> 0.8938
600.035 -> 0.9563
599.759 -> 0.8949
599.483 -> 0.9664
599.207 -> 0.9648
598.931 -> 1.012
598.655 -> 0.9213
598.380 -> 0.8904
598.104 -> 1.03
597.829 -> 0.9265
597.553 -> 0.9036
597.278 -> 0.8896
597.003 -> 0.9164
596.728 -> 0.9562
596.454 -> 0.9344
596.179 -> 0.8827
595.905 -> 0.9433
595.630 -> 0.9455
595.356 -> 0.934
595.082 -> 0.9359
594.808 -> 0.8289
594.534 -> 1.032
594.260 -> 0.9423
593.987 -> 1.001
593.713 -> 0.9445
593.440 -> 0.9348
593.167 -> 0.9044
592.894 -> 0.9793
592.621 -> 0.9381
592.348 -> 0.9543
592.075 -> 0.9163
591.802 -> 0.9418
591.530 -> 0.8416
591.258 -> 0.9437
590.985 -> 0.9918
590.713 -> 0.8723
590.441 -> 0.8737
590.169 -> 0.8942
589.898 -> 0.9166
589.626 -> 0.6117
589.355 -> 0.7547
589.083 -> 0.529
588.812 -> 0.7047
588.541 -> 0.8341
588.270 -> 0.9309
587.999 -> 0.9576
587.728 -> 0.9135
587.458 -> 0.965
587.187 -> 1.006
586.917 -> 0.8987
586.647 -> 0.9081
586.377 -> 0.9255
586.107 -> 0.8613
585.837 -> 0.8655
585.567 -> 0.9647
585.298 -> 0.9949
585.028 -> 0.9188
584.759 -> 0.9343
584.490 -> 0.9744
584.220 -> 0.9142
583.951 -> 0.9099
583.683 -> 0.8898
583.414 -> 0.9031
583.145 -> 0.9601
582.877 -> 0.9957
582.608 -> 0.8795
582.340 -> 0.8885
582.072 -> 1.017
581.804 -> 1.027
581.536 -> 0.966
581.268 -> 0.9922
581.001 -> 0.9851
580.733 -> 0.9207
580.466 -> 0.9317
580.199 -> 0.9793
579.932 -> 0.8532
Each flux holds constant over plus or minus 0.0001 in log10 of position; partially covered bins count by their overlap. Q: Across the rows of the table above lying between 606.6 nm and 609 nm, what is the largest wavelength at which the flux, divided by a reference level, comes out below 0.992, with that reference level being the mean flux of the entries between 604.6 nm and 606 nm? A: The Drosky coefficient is 608.943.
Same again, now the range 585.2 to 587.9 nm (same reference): 587.728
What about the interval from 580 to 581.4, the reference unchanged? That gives 580.733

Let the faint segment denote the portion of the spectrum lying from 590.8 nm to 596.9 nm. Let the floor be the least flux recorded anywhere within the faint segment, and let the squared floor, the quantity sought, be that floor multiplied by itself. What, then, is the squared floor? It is 0.687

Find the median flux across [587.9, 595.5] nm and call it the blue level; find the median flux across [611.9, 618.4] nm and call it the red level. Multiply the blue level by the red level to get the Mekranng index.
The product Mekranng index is 0.826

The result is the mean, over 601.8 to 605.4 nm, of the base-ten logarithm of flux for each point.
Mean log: -0.028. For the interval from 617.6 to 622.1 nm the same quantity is -0.051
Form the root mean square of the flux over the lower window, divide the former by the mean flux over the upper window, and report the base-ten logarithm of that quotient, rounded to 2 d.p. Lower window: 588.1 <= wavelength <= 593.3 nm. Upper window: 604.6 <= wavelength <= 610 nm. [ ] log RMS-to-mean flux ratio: -0.04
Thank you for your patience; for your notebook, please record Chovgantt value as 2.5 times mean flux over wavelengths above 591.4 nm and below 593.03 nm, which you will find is 2.32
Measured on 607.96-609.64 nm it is 2.28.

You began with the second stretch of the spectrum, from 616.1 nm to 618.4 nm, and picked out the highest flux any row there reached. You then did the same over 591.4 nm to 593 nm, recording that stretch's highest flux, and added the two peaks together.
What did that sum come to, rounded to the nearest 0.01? 1.90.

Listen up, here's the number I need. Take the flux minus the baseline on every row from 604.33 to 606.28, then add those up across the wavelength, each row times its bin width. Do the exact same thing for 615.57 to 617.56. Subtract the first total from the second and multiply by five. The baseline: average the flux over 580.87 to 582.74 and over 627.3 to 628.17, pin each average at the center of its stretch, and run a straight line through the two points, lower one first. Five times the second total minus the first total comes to -0.73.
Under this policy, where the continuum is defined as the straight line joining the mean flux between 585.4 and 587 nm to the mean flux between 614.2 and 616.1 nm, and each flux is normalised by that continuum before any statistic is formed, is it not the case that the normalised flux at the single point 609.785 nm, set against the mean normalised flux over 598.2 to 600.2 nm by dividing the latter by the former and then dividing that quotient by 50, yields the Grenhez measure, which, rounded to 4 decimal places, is 0.0186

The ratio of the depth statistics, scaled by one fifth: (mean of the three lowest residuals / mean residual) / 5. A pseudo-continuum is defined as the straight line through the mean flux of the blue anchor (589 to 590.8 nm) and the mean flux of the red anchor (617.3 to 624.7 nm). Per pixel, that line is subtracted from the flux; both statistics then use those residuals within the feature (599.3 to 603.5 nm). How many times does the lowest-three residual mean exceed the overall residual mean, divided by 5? 0.13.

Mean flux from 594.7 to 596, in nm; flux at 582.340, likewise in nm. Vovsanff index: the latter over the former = 0.97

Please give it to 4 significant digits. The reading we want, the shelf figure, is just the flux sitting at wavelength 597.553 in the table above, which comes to 0.9036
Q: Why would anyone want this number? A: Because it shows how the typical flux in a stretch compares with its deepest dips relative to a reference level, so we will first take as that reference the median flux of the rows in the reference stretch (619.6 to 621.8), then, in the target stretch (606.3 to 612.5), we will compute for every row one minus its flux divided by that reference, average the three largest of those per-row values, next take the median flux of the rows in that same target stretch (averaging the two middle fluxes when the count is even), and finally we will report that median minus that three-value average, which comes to 0.854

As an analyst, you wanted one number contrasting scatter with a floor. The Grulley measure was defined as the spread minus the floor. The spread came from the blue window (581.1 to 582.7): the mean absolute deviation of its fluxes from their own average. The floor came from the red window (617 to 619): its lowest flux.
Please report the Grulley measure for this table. -0.78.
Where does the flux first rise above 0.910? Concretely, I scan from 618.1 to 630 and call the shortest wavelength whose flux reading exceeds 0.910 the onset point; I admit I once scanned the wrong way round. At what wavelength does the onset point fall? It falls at 619.693 nm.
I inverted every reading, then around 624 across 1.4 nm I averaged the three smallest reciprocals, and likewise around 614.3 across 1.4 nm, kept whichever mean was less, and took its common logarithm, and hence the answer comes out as 0.033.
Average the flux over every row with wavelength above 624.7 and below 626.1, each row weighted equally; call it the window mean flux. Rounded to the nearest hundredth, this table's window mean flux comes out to 0.87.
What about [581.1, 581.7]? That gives 0.98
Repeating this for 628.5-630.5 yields 0.87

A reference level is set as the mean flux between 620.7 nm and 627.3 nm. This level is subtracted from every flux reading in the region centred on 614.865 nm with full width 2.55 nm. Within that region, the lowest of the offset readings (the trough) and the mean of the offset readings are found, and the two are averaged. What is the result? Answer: -0.063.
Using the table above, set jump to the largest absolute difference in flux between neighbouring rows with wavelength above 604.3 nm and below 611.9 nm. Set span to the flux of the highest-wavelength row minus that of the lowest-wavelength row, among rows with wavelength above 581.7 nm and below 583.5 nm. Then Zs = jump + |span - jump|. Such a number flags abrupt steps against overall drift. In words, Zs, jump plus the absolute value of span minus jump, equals 0.45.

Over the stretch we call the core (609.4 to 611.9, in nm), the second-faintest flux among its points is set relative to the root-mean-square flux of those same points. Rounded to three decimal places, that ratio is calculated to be 0.962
